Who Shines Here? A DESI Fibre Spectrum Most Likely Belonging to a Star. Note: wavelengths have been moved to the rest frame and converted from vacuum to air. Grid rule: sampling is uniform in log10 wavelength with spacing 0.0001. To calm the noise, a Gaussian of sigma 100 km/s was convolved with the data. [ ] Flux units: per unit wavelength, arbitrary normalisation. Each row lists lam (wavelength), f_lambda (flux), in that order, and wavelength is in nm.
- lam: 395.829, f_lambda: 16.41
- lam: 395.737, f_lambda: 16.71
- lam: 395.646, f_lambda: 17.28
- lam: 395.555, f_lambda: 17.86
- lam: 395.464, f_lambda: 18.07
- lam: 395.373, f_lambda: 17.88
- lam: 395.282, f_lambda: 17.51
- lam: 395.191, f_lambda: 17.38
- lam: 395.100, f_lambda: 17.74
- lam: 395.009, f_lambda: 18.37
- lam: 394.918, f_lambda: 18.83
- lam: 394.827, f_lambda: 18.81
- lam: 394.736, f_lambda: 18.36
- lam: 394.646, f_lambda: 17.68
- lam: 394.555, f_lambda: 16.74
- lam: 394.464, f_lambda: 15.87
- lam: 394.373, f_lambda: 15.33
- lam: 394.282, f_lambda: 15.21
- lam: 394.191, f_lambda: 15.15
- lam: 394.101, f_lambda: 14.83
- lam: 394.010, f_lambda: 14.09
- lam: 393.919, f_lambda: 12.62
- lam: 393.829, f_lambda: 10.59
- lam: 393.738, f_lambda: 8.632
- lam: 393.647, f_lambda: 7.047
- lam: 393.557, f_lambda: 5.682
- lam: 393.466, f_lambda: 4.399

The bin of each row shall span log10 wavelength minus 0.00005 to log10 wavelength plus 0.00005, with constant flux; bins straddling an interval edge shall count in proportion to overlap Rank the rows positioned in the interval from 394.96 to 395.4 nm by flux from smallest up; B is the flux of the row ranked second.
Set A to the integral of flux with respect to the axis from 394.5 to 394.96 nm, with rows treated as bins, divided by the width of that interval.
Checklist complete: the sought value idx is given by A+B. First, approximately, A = 18.0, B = 17.51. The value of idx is 35.6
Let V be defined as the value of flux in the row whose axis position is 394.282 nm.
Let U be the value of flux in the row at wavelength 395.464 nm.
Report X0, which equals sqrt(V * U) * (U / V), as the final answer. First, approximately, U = 18.07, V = 15.21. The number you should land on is 20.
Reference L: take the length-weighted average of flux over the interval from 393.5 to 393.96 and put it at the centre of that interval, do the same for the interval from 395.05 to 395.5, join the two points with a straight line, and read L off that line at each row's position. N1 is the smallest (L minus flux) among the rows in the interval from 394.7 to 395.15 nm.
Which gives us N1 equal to -3.76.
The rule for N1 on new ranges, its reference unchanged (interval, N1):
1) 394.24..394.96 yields -3.76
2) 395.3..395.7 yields 0.40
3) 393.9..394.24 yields -3.91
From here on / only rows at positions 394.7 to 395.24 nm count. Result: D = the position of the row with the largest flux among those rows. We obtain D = 394.918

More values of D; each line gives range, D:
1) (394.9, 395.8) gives 394.918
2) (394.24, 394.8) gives 394.736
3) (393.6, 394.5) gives 394.464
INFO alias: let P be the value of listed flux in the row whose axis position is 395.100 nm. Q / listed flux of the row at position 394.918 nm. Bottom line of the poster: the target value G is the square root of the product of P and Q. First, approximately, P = 17.74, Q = 18.83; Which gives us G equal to 18.3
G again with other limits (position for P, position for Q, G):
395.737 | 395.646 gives 17.0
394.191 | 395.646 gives 16.2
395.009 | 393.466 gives 9.0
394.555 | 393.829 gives 13.3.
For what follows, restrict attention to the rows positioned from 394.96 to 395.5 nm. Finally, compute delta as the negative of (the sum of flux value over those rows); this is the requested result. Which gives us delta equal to -107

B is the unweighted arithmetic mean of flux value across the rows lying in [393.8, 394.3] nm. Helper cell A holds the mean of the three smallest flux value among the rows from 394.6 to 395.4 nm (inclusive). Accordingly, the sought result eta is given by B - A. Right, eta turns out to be -3.8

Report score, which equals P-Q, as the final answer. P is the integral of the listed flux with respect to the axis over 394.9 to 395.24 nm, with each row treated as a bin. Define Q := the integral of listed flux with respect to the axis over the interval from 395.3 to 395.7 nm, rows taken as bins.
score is -1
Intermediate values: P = 6.1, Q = 7.1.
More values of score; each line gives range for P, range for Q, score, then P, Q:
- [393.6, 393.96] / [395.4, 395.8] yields -3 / 3.5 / 7.0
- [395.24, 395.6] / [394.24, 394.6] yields 1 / 6.4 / 5.7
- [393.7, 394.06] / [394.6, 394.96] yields -2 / 4.2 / 6.6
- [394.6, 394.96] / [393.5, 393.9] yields 3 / 6.6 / 3.3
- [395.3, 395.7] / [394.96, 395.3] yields 1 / 7.1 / 6.0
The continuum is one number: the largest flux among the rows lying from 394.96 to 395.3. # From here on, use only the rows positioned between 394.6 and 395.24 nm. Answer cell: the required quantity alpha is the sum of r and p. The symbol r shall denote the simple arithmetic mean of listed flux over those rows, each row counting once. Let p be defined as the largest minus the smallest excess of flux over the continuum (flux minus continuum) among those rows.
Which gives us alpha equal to 19.6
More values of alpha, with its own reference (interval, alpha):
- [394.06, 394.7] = 18.7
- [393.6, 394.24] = 20.0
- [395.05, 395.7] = 18.5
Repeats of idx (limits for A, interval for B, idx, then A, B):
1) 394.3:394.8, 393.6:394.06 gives 25.4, 16.8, 8.632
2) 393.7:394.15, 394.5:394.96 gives 29.9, 12.3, 17.68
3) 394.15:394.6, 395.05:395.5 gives 33.1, 15.6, 17.51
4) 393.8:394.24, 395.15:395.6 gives 31.1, 13.6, 17.51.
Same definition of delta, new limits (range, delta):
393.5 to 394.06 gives -59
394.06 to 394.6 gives -93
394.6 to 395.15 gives -110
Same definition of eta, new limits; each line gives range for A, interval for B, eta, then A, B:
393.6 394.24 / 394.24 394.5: 6.7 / 8.8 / 15.5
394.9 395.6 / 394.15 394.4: -2.3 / 17.5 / 15.2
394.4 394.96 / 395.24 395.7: 1.0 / 16.8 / 17.7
